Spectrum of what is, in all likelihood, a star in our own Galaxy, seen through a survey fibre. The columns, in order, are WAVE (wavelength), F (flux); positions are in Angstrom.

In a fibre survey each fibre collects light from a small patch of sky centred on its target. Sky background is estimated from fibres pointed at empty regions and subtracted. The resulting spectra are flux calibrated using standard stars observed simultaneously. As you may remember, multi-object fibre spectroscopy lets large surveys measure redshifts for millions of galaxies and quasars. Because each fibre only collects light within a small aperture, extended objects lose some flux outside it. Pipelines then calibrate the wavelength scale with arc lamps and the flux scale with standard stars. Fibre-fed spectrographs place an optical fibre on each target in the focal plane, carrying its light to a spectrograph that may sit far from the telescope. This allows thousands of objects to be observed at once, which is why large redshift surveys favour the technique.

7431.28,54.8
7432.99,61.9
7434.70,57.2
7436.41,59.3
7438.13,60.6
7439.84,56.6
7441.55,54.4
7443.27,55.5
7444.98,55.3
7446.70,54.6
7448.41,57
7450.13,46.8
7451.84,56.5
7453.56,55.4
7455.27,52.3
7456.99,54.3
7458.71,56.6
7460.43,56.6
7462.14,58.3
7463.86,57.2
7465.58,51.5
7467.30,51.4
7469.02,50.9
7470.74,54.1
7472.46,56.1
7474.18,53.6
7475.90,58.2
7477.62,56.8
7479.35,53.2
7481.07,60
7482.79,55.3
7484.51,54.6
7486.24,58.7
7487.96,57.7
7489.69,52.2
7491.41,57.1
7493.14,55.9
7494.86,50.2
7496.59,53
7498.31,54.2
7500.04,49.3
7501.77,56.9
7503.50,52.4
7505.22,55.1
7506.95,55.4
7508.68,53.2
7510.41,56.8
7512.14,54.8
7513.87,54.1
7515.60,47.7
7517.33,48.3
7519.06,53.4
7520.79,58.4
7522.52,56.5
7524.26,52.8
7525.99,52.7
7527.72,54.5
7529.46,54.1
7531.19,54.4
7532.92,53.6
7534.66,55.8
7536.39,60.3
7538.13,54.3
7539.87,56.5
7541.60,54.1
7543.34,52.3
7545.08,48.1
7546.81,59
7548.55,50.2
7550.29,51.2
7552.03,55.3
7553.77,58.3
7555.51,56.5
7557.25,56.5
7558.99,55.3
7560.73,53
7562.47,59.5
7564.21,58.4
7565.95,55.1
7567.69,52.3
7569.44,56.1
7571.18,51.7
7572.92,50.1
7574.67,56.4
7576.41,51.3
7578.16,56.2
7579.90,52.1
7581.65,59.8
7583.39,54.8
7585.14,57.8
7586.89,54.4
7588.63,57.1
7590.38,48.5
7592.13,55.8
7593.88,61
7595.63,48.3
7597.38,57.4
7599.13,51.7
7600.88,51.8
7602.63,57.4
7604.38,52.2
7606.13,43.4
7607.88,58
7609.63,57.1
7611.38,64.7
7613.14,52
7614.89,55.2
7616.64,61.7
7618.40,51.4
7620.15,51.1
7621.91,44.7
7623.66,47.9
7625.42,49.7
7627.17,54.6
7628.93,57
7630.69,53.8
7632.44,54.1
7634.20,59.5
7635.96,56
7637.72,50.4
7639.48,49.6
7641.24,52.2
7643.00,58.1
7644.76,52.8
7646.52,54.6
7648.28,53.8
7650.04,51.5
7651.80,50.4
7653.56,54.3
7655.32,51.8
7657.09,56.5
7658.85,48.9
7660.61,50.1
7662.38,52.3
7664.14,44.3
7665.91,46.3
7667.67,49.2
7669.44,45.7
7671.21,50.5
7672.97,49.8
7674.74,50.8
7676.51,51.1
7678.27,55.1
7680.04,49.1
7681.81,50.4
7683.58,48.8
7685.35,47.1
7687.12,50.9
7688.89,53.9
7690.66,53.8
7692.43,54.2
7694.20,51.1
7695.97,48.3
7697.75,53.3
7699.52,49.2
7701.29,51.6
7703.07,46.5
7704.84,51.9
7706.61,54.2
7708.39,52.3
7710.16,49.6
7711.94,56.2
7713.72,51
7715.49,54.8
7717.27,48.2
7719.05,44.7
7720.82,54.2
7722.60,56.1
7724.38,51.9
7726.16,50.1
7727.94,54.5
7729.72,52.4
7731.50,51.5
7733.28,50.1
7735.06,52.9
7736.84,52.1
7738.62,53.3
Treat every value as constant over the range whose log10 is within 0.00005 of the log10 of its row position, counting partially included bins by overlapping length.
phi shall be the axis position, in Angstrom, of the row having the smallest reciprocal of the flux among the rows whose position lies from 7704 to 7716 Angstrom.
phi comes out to 7711.94 Angstrom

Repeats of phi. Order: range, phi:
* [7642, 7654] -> 7643.00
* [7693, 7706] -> 7697.75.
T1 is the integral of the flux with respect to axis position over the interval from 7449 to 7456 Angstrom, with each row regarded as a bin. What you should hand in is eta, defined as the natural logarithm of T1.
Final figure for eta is 5.92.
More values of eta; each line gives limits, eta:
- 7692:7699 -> 5.89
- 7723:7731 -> 6.04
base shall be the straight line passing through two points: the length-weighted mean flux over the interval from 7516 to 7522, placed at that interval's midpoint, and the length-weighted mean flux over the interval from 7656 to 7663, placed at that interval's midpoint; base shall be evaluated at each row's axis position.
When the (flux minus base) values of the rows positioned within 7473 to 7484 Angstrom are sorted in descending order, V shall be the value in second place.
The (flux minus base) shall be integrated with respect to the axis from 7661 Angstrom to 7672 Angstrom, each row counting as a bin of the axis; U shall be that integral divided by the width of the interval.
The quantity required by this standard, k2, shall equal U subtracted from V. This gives 8.4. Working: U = -4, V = 4.7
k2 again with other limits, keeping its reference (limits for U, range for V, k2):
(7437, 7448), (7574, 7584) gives 1.3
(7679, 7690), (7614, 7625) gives 4.4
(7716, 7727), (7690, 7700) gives 2.5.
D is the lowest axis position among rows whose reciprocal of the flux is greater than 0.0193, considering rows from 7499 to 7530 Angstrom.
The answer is 7500.04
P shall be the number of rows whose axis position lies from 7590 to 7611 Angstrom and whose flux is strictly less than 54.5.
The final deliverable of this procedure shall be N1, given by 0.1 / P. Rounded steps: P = 6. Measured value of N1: 0.017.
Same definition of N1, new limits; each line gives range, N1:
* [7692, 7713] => 0.009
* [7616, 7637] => 0.014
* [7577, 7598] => 0.025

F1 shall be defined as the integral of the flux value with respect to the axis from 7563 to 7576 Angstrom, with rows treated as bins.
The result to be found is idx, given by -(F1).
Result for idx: -706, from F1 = 706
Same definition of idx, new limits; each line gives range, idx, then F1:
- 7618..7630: -611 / 611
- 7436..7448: -678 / 678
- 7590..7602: -645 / 645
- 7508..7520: -632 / 632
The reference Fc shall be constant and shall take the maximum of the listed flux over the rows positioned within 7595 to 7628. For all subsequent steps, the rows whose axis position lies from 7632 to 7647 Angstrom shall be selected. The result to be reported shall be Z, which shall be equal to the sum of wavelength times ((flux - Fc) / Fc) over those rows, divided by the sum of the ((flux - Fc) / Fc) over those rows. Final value 7639.7 Angstrom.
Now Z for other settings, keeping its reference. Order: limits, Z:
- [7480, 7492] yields 7486.6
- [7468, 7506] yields 7487.7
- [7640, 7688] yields 7665.7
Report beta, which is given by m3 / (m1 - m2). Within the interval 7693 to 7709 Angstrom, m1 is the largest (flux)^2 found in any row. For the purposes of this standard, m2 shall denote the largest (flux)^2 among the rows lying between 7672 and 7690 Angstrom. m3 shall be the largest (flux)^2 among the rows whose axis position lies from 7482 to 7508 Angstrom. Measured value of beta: -35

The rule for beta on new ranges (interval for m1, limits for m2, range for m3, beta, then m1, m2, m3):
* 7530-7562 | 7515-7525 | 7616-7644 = 17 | 3636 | 3411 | 3807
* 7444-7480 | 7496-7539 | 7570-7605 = -16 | 3399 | 3636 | 3721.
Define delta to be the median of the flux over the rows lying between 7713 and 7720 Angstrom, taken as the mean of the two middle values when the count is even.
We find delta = 50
